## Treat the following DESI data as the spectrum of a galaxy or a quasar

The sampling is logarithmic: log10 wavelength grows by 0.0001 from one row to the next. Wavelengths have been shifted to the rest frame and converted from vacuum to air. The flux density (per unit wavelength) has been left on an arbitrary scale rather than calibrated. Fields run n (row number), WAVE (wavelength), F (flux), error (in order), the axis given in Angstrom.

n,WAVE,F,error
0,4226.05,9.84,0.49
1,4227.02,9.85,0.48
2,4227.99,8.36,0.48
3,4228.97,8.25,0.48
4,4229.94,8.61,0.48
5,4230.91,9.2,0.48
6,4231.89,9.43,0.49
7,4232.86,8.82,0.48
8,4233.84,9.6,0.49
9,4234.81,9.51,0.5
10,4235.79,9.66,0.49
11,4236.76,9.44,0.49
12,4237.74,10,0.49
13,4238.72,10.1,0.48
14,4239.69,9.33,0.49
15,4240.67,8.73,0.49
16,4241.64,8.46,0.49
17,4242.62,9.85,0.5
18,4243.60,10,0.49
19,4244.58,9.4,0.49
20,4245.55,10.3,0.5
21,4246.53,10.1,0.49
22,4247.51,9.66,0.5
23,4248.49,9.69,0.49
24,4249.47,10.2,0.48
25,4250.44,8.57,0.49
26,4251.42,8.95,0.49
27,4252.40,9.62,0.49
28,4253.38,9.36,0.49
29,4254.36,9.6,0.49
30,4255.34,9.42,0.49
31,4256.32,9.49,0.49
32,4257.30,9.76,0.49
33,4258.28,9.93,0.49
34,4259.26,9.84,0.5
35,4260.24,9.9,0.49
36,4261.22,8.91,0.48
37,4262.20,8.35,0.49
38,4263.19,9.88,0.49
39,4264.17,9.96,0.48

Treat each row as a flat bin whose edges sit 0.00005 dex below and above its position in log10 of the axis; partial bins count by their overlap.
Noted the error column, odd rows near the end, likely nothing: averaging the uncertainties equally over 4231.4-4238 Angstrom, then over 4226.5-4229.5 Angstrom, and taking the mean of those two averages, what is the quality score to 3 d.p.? 0.485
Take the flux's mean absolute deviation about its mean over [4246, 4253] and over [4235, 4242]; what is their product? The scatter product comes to 0.21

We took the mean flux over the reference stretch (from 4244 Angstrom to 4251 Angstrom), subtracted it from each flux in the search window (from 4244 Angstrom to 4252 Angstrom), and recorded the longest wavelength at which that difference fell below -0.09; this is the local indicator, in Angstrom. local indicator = 4251.42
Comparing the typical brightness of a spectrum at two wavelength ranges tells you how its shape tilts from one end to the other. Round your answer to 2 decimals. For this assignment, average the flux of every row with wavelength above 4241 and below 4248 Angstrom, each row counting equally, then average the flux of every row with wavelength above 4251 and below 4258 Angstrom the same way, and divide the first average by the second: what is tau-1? 1.02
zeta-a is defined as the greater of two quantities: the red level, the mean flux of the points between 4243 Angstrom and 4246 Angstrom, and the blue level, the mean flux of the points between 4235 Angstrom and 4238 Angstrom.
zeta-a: 9.90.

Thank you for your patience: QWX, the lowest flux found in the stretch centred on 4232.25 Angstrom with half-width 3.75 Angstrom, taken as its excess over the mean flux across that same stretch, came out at -0.9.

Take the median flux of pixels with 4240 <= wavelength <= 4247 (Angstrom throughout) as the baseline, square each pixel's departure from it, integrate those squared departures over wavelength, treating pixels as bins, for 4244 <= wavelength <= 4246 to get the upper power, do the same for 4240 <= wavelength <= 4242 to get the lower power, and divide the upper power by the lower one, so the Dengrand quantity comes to 0.1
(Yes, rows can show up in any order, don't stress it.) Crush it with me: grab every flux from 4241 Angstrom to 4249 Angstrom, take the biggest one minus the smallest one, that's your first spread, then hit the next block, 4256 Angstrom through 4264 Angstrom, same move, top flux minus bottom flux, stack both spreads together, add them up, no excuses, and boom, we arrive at 3.4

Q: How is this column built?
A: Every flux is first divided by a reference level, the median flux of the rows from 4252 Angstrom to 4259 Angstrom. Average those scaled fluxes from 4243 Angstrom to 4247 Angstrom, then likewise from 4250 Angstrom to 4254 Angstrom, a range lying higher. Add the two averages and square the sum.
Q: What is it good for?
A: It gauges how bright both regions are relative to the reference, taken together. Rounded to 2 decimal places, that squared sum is 3.95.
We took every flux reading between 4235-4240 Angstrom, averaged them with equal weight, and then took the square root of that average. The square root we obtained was 3.12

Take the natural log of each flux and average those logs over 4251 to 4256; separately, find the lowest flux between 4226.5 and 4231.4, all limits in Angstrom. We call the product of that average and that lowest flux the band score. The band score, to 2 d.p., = 18.47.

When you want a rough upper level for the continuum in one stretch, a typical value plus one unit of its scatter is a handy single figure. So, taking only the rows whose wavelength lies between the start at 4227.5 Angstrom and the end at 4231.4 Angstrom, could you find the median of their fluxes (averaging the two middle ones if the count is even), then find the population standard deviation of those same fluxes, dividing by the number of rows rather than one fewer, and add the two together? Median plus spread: 8.9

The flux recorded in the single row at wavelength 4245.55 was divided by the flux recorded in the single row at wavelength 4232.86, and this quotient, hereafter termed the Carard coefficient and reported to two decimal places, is 1.17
